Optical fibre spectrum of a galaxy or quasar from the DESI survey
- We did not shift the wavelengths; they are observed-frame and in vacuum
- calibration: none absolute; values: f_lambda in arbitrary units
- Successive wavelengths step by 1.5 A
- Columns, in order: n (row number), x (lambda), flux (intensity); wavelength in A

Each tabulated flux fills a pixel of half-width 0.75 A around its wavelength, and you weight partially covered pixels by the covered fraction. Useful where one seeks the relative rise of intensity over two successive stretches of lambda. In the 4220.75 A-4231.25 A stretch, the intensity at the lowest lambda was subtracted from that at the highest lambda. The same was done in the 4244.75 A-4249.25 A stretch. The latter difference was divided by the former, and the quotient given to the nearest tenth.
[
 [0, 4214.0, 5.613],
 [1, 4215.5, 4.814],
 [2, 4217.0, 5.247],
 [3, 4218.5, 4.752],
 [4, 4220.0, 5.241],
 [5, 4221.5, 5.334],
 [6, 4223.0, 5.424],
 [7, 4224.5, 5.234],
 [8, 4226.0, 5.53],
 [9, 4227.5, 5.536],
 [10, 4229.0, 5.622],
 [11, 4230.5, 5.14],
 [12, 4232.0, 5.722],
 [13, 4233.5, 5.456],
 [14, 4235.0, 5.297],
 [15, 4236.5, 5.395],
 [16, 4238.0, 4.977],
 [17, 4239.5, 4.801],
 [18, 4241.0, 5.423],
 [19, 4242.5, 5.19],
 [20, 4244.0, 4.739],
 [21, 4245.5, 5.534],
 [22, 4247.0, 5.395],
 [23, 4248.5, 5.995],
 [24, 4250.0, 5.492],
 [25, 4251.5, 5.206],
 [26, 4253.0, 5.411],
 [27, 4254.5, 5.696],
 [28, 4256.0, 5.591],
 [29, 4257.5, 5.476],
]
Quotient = -2.4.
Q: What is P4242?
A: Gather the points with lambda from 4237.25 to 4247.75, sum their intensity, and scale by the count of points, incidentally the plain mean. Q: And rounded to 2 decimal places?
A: 5.15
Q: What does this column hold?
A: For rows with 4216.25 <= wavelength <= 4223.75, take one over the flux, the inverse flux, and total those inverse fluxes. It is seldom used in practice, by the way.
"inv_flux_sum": 0.964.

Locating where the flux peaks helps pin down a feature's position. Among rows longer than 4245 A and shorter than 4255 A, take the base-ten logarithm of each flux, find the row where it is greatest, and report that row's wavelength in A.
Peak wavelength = 4248.5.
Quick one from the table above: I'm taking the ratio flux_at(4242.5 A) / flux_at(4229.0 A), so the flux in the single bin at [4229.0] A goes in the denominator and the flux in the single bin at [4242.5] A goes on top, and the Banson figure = 0.92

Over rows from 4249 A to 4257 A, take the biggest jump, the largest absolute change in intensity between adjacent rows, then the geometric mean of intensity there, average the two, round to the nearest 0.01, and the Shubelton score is 2.88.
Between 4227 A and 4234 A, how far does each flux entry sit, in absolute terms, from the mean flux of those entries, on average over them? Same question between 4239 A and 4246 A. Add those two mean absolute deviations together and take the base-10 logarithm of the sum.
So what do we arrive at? -0.35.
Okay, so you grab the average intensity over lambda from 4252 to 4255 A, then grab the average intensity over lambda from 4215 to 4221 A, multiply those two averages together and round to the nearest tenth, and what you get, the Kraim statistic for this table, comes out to 27.8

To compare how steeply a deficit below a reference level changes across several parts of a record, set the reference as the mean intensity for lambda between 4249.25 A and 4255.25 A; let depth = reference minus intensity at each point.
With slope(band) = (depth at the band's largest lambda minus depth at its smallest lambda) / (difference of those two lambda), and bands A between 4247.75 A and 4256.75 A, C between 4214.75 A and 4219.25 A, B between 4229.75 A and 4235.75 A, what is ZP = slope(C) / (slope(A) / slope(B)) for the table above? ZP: -0.013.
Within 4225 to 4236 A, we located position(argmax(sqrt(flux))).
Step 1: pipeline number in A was 4232.0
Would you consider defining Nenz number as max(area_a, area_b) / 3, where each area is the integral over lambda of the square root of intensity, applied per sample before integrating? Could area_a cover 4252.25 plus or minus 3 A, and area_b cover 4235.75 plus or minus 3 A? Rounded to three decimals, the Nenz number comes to 4.669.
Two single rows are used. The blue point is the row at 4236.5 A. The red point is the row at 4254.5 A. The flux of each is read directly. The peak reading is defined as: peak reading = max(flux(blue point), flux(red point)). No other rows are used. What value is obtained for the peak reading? 5.70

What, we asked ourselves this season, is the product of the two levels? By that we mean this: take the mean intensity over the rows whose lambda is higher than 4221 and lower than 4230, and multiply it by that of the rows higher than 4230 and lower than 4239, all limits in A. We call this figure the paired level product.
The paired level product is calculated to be 29.0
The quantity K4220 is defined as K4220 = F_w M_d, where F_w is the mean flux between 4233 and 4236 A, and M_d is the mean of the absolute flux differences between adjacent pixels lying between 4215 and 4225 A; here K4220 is 1.60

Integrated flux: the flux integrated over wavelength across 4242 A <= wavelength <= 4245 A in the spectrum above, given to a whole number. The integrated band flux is 15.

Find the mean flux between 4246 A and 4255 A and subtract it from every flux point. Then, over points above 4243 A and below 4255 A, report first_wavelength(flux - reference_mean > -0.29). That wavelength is 4245.5 A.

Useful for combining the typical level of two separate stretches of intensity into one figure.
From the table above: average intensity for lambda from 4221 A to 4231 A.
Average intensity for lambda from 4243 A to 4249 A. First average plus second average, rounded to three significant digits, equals 10.8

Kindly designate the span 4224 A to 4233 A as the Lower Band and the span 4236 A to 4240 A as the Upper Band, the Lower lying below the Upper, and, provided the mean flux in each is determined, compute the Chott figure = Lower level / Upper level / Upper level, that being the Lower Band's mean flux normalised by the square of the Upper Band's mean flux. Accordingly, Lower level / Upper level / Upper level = 0.214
